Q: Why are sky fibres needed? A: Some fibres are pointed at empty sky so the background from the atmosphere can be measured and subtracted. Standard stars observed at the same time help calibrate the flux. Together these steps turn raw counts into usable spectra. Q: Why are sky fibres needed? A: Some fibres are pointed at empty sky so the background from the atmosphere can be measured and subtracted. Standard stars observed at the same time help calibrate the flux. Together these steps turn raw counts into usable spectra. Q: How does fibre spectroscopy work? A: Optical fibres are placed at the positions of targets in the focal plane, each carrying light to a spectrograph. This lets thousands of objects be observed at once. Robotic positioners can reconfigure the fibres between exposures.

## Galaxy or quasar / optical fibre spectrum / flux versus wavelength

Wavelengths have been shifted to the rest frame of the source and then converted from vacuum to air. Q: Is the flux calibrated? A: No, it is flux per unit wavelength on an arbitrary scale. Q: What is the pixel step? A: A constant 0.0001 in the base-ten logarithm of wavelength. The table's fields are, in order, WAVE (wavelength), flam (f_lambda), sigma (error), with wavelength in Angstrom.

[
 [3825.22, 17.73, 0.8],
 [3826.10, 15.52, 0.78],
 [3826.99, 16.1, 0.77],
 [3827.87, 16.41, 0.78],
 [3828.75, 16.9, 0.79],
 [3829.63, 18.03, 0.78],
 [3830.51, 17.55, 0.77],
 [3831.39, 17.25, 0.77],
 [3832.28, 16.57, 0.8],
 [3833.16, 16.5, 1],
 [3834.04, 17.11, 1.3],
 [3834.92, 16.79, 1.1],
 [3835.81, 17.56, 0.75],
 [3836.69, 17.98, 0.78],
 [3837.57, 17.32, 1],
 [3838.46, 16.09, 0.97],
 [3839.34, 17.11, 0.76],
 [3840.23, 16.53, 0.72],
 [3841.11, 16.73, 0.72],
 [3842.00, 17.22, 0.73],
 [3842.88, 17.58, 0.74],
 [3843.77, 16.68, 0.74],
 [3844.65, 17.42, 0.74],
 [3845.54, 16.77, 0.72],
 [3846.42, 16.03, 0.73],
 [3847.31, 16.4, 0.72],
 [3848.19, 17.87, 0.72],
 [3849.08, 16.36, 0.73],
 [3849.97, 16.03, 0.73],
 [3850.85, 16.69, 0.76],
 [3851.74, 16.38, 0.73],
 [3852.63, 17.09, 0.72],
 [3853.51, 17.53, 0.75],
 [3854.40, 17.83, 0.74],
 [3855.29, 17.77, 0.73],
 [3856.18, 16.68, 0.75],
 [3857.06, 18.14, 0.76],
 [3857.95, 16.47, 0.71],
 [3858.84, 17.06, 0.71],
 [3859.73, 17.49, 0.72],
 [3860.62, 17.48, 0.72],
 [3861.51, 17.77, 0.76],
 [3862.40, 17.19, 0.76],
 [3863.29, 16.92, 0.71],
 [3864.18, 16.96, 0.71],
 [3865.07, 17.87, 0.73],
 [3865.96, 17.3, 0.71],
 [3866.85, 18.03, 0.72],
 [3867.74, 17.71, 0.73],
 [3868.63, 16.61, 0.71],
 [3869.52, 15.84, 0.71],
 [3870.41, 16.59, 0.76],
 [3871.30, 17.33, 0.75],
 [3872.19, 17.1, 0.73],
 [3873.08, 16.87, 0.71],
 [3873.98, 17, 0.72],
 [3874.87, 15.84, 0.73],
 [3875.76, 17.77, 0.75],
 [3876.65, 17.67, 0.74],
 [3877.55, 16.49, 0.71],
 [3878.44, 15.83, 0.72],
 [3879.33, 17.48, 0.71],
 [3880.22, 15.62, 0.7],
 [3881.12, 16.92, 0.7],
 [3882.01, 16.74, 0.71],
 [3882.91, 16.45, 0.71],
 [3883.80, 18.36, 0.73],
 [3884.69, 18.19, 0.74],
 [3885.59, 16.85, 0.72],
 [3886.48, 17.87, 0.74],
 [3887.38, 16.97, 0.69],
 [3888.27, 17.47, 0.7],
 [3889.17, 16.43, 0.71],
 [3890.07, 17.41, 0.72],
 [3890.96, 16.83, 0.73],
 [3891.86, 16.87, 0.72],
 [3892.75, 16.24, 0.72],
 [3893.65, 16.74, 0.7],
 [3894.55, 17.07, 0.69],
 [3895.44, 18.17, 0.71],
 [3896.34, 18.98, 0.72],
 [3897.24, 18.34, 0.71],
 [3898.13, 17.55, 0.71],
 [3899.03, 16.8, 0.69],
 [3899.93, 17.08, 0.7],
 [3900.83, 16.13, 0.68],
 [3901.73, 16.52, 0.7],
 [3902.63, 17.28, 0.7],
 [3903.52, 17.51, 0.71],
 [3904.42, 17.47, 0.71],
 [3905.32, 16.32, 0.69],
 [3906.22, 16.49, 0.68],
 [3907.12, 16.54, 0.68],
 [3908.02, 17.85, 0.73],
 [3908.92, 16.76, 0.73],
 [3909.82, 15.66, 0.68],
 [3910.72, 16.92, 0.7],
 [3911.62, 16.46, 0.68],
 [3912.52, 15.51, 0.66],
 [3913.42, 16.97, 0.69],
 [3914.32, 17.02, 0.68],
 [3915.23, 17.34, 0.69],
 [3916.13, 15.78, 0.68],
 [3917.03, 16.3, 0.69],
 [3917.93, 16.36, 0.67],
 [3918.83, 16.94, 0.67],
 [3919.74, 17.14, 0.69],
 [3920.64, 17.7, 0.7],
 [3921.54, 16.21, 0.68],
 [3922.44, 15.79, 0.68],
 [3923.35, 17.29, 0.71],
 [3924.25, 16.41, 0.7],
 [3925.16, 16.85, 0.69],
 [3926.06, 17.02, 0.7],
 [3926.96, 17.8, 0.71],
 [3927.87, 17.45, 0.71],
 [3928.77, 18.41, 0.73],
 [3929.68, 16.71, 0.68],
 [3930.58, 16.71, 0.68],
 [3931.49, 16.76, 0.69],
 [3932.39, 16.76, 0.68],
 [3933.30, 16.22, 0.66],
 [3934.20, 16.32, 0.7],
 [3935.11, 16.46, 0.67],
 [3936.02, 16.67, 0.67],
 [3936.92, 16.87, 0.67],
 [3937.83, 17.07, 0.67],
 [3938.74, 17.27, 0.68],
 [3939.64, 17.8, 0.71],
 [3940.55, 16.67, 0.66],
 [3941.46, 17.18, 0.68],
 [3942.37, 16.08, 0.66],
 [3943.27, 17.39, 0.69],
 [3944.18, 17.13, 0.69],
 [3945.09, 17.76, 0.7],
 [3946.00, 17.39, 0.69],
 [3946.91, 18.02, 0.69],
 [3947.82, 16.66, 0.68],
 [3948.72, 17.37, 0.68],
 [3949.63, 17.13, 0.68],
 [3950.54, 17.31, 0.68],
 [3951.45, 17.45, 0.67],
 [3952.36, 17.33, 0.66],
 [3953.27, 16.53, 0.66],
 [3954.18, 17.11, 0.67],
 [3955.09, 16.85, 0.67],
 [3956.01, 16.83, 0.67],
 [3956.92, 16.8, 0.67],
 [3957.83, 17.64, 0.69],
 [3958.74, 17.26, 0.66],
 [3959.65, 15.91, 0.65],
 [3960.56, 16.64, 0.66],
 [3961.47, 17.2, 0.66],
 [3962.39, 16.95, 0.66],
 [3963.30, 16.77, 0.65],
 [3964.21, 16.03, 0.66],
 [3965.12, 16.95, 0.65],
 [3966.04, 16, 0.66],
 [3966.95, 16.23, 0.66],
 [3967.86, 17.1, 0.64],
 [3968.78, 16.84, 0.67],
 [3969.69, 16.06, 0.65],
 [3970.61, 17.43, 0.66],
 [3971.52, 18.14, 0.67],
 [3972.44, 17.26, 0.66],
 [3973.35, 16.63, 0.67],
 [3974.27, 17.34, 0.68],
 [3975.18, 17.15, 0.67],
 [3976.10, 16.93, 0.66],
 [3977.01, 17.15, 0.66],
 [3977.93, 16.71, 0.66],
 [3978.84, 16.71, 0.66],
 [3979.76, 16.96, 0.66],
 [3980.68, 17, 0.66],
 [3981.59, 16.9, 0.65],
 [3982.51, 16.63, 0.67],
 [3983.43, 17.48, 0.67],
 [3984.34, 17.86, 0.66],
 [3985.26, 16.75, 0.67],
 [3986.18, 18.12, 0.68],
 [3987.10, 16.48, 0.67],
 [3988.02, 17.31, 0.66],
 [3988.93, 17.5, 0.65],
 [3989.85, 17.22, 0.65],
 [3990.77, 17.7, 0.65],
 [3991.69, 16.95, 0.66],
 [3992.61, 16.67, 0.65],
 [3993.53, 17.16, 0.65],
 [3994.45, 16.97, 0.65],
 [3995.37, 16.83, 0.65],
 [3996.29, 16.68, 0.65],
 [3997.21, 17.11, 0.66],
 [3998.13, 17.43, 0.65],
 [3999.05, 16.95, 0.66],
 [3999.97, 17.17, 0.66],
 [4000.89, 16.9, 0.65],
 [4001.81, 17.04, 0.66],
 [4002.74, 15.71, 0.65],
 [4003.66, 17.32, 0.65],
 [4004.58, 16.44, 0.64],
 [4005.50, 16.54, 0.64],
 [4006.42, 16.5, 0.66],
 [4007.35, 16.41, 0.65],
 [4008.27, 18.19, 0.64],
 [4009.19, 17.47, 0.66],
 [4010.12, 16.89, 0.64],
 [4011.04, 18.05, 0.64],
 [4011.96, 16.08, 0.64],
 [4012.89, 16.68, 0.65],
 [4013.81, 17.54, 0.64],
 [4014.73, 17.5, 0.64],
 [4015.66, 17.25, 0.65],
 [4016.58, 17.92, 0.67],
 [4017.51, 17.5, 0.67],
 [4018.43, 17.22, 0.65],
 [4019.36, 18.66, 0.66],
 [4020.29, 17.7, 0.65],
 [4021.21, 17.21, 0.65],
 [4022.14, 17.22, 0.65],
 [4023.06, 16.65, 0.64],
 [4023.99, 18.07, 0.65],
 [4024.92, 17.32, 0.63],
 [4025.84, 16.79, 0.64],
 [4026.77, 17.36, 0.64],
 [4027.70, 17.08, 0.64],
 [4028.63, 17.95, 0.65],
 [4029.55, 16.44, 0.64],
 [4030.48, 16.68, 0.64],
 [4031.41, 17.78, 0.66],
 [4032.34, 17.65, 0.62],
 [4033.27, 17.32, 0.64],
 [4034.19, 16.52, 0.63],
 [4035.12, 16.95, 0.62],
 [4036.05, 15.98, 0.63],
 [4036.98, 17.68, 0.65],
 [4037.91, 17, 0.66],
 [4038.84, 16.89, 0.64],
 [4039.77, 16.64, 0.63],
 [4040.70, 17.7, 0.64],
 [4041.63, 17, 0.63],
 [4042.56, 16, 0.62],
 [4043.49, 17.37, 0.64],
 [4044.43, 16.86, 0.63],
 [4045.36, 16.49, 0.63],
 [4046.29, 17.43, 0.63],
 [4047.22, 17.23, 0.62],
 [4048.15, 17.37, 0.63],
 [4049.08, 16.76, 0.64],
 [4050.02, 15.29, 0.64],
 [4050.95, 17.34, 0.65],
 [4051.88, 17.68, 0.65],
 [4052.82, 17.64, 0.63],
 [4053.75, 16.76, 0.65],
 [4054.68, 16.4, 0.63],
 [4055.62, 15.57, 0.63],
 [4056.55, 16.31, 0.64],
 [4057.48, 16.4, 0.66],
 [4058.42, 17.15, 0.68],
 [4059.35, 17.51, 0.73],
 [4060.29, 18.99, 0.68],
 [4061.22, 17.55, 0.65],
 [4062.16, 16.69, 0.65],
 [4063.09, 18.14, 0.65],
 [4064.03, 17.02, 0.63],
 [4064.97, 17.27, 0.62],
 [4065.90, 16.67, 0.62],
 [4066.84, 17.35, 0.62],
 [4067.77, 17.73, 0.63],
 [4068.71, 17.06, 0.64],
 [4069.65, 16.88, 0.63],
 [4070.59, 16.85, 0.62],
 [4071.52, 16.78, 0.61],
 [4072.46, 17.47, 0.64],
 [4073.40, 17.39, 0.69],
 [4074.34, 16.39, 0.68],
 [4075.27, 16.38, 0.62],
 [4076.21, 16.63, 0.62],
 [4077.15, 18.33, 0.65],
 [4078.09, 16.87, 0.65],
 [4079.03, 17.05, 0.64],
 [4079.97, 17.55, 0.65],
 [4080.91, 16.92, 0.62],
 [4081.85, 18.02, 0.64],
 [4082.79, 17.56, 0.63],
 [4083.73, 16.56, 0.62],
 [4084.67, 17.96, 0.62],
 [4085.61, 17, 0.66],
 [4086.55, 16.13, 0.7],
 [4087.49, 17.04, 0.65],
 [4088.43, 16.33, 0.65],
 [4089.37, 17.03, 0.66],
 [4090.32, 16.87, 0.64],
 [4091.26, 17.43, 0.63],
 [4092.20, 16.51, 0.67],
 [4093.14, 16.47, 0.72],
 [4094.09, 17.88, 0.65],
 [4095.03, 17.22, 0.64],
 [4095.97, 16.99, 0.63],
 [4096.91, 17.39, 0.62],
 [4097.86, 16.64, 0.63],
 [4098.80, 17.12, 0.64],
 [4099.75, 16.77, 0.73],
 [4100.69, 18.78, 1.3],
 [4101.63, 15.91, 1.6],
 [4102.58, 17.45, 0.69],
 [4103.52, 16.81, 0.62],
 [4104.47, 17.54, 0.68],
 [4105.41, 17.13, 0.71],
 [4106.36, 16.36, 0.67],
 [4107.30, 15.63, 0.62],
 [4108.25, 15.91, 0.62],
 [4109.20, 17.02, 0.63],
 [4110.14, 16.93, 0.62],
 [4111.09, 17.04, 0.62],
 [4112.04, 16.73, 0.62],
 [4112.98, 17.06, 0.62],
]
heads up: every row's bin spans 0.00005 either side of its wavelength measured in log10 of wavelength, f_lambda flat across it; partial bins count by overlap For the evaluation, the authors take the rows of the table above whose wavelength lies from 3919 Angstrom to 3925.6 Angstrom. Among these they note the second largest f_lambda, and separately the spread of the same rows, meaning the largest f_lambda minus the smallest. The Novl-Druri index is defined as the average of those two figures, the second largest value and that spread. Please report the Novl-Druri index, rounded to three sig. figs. 9.60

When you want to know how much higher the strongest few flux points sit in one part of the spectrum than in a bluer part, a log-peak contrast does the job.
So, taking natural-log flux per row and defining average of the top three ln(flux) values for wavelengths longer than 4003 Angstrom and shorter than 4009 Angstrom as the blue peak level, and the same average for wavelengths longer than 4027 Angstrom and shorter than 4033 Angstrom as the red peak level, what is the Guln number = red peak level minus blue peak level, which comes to 0.026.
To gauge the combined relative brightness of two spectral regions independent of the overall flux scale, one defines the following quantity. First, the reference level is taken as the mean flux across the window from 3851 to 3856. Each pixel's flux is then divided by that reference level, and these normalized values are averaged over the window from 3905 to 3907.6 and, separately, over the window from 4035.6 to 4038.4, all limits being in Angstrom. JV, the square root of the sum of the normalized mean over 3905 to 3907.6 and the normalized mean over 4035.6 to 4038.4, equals 1.39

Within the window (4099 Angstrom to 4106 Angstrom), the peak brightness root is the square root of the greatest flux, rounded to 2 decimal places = 4.33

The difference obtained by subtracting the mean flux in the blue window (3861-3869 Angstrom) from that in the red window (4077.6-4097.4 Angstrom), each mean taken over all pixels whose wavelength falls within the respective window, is -0.3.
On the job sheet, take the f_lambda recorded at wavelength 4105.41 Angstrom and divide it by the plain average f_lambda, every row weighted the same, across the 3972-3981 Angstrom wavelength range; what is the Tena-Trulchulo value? 1.01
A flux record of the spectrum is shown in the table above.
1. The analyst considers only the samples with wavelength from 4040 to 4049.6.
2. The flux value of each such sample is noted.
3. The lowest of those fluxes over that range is 16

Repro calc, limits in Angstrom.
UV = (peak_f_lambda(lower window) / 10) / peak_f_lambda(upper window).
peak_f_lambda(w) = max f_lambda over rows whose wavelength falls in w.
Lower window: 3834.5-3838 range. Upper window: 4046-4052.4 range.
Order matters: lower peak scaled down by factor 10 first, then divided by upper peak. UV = 0.102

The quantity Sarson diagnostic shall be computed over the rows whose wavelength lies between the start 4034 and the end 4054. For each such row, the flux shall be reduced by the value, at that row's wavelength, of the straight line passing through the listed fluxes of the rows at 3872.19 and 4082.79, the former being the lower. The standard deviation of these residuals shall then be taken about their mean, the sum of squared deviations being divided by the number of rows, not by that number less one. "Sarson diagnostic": 0.60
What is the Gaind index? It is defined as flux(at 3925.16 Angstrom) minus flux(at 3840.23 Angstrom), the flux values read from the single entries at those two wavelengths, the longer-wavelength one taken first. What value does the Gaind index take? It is 0.3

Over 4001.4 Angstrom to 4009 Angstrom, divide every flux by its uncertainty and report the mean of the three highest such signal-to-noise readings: 27.0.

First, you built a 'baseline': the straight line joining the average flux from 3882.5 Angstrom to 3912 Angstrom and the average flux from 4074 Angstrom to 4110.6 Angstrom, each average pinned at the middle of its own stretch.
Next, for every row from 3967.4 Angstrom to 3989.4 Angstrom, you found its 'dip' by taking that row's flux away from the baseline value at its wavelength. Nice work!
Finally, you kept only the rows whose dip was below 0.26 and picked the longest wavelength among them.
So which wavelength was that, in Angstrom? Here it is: 3988.93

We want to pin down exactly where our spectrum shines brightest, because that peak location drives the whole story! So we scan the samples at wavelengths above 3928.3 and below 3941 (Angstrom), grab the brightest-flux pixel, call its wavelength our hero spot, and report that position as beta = 3928.77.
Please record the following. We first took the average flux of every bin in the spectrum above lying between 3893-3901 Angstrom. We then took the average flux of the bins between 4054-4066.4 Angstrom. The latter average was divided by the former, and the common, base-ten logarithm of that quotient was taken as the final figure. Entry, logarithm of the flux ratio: -0.010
